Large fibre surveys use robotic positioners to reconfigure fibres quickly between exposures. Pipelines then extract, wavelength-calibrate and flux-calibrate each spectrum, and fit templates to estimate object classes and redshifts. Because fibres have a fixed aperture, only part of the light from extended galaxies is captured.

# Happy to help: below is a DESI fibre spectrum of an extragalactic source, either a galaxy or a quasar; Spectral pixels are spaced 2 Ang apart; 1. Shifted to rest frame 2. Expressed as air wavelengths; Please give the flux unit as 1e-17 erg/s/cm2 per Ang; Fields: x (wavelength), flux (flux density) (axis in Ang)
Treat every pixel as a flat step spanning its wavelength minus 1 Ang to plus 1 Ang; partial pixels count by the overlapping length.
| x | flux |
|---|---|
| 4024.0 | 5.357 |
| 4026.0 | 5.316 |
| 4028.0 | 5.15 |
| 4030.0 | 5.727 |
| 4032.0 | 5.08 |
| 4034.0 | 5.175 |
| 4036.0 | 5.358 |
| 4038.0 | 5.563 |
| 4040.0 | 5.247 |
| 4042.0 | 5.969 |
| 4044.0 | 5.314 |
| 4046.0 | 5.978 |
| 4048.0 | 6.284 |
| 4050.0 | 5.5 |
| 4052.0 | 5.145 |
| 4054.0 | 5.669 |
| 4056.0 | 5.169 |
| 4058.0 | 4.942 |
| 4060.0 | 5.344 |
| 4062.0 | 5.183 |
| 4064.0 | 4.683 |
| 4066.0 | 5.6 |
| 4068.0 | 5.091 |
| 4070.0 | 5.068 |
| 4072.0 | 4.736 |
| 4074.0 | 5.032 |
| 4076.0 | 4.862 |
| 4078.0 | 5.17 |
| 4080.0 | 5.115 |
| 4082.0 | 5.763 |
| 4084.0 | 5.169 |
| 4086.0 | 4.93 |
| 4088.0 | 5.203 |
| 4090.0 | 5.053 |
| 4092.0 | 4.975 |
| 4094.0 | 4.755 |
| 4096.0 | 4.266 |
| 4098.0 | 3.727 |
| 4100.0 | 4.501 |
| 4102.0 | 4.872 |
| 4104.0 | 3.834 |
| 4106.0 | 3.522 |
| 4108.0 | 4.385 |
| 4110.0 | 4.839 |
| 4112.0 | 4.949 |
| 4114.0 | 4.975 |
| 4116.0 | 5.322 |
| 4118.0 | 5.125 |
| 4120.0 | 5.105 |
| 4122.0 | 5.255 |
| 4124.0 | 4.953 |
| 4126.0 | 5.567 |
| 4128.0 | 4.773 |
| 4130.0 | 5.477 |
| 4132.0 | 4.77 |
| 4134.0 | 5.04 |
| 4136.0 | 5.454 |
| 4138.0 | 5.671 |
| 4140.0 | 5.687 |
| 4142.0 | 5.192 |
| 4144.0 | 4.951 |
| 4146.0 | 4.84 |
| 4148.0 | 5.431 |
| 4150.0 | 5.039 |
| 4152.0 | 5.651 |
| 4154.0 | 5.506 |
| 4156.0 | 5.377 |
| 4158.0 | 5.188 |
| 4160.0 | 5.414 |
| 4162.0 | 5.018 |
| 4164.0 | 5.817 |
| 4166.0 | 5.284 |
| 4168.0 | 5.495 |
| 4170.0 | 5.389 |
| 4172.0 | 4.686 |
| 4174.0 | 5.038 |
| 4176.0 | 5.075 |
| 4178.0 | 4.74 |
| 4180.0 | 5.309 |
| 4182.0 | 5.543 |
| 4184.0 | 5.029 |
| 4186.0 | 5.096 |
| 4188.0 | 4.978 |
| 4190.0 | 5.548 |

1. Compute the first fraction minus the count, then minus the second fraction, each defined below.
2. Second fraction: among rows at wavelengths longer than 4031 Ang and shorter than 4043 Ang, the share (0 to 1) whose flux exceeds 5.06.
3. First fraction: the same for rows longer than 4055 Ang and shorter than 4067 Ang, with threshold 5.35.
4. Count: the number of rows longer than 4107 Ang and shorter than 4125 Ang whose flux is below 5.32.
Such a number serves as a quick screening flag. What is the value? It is -9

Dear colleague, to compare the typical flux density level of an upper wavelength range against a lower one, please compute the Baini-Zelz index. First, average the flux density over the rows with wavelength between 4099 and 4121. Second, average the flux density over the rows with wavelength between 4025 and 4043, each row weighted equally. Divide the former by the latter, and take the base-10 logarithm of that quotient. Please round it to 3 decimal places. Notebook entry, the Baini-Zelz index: -0.062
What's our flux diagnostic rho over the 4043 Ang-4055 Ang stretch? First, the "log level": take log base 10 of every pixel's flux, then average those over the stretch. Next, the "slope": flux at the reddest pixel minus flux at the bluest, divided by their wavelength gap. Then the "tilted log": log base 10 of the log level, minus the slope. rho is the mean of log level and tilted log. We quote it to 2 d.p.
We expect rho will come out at 0.30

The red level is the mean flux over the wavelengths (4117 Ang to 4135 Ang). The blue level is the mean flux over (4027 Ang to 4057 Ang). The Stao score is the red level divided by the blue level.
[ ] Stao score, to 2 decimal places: 0.93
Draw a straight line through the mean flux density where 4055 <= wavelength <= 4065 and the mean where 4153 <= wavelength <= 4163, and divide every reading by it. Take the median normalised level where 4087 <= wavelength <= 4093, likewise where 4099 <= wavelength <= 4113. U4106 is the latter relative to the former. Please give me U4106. 0.89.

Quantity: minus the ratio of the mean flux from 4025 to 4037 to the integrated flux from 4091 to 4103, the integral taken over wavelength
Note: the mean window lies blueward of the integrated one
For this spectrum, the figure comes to -0.098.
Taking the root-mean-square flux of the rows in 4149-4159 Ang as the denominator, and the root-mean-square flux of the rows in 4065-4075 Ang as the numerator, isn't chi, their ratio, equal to 0.95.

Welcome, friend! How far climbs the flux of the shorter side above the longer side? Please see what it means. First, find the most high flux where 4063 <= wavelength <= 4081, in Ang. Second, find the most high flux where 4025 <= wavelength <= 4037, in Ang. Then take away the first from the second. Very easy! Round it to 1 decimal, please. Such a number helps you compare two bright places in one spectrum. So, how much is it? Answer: 0.1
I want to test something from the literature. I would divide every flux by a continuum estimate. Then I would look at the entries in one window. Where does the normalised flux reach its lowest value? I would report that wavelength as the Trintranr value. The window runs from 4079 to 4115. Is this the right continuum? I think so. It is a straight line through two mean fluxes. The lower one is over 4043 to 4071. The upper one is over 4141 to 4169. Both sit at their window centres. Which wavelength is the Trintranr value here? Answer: 4106.0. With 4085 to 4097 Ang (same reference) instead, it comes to 4096.0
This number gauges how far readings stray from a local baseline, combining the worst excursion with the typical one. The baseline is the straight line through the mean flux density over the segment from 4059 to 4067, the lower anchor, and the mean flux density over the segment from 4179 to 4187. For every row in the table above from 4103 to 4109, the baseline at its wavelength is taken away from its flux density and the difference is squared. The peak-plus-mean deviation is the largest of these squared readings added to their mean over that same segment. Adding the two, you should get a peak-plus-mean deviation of 4.70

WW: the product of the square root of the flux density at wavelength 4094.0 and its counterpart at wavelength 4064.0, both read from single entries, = 4.7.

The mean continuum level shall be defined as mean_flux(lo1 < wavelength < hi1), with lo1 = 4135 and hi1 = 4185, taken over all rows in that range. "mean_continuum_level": 5.27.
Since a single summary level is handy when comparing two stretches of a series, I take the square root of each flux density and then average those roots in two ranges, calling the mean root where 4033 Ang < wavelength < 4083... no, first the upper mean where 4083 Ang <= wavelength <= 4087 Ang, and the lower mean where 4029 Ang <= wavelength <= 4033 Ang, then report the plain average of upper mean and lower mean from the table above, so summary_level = 2.285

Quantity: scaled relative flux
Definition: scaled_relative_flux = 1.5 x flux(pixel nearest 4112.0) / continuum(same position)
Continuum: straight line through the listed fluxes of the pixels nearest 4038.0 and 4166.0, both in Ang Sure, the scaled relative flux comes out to 1.37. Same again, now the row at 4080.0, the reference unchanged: 1.40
